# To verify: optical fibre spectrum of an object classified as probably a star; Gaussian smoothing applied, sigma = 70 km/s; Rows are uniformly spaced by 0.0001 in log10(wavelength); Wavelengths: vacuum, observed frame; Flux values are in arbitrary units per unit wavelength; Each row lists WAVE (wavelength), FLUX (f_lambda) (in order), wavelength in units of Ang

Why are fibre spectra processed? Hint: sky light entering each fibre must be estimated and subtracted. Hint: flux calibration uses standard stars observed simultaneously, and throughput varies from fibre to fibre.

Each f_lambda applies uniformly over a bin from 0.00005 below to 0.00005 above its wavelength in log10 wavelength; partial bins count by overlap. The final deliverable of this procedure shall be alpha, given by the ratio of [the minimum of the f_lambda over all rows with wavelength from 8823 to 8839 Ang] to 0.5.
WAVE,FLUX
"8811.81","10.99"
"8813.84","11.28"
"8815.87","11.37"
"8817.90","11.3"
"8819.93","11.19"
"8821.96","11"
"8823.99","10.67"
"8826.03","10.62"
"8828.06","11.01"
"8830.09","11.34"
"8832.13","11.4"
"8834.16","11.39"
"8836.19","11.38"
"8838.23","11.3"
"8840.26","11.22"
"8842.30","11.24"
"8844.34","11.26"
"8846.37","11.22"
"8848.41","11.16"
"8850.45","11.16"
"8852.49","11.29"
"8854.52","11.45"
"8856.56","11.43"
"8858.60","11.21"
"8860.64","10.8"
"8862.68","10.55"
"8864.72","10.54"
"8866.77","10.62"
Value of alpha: 21.2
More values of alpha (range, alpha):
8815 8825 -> 21.3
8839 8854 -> 22.3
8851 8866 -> 21.1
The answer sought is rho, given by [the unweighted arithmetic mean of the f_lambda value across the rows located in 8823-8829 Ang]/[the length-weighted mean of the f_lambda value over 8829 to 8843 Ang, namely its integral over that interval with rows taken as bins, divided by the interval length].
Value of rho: 0.95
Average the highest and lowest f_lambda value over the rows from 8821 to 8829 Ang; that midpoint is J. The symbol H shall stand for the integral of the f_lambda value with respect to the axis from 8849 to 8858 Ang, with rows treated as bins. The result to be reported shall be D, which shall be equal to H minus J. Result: 91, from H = 102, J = 10.8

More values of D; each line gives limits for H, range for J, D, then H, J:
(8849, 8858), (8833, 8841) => 91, 102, 11.3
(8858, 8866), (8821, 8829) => 75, 86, 10.8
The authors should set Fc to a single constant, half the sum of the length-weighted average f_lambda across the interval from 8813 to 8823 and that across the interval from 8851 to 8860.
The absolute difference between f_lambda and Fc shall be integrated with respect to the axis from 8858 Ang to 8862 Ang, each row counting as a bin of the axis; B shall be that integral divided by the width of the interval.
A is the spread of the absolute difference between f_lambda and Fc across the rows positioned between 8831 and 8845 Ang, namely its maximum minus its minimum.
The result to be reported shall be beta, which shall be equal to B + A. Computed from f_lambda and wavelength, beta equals 0.44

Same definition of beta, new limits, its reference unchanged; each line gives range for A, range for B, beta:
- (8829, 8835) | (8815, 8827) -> 0.35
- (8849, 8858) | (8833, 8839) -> 0.25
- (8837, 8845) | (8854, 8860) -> 0.19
